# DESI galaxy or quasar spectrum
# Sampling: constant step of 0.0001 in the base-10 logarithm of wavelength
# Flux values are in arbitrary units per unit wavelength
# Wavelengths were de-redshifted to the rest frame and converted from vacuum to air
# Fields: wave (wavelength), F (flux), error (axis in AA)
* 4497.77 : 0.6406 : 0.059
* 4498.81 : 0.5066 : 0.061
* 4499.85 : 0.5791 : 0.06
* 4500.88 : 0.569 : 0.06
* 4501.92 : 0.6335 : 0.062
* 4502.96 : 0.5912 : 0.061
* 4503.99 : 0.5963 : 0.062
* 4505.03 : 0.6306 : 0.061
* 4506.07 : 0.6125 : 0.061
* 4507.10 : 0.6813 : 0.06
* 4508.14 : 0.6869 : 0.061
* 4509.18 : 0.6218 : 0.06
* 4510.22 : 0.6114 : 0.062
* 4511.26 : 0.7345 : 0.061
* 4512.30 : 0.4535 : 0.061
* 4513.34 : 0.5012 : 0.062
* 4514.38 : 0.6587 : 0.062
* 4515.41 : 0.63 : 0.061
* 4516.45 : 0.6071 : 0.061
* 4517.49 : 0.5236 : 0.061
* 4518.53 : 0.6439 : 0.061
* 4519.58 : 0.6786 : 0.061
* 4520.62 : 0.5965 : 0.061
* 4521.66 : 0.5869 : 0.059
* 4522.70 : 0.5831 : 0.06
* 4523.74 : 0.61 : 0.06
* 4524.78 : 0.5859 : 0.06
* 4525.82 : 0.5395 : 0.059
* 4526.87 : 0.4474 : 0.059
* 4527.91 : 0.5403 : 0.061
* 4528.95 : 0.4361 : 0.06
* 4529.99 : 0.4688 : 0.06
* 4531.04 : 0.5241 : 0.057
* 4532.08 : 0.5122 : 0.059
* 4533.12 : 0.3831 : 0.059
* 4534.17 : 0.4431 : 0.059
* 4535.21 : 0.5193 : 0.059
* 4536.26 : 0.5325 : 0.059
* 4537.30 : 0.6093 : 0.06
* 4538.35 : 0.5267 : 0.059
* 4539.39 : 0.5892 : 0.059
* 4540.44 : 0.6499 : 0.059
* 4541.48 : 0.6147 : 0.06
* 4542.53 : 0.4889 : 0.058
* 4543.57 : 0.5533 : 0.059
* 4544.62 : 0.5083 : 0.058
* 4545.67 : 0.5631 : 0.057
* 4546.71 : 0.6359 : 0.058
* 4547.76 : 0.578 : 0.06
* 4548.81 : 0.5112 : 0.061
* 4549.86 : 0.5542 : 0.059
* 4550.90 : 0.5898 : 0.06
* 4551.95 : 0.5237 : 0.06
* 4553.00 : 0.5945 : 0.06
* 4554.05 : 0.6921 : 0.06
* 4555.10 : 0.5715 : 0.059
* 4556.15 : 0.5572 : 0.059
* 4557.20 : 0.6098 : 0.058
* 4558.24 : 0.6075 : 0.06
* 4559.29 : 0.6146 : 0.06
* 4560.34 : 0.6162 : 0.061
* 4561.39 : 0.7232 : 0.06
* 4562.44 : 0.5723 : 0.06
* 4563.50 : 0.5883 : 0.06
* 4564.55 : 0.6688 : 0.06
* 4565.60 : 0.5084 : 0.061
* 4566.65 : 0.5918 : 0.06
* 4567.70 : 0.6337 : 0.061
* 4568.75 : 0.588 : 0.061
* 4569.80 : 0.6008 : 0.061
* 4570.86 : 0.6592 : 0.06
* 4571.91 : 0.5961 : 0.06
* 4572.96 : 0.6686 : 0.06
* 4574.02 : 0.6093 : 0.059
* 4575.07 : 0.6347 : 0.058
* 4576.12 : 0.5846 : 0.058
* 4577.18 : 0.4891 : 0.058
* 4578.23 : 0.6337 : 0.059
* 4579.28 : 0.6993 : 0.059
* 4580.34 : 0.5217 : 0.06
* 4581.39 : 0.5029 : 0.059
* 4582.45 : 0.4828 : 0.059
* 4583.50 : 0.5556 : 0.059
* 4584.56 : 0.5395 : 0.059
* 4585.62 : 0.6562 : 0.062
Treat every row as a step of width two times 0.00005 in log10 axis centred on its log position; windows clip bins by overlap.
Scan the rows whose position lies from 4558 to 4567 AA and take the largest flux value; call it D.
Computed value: 0.7232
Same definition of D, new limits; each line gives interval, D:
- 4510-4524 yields 0.7345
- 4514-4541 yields 0.6786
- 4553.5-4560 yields 0.6921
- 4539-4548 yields 0.6499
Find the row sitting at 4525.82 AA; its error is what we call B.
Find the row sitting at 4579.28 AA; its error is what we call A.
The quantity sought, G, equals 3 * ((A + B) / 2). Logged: 0.177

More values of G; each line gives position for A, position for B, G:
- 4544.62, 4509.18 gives 0.177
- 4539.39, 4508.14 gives 0.180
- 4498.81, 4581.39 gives 0.180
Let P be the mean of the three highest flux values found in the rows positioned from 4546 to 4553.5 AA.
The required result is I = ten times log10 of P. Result -2.17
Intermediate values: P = 0.61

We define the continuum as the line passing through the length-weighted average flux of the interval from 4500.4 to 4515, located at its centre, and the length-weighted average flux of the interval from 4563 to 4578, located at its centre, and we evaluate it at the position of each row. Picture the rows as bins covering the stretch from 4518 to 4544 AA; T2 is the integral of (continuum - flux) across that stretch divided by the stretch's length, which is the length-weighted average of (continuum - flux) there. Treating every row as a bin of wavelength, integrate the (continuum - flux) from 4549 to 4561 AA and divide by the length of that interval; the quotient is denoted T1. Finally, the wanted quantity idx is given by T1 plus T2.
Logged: 0.08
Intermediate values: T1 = 0.012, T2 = 0.063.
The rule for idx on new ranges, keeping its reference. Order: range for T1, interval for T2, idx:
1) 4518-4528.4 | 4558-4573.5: 0.02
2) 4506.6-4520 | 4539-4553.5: 0.03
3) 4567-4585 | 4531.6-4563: 0.05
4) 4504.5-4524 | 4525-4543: 0.09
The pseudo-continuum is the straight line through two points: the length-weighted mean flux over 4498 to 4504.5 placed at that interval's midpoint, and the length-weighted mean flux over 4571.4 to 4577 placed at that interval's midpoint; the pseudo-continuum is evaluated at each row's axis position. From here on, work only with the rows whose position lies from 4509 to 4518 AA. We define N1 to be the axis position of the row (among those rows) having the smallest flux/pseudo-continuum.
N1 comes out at 4512.30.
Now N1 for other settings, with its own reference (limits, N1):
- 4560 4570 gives 4565.60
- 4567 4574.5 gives 4568.75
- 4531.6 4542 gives 4533.12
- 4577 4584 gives 4582.45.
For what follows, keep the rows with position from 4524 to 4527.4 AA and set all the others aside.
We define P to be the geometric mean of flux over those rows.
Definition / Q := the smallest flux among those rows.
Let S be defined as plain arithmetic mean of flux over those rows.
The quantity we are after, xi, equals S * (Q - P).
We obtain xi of -0.039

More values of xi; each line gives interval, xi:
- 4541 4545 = -0.027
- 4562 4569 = -0.049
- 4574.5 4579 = -0.055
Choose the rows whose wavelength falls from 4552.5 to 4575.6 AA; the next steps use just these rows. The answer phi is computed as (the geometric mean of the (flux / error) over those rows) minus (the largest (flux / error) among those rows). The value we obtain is -1.83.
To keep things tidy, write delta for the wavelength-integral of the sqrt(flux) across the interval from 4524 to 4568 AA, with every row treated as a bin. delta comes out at 33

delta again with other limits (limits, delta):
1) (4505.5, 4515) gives 7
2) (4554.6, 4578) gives 18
